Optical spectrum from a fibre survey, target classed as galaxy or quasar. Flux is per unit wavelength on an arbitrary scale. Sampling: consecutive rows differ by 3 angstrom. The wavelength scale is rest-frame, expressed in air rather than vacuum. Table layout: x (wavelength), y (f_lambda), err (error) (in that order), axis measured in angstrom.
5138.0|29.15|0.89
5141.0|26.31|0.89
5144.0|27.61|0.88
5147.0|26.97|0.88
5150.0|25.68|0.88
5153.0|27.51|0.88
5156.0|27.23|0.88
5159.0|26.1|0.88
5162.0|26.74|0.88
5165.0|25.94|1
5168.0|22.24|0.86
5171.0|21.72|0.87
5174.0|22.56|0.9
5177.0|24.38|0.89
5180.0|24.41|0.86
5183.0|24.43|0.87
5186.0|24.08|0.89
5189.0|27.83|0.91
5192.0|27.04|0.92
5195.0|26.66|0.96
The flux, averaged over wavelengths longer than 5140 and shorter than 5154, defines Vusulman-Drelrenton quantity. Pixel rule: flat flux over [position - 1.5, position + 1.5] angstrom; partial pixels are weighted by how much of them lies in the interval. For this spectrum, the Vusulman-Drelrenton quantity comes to 26.8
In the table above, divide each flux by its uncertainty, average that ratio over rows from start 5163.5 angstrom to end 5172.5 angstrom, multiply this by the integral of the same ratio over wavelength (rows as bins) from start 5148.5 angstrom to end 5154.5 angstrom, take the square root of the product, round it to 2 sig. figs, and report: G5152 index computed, 68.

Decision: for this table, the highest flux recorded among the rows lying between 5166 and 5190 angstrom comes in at 27.83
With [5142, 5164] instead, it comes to 27.61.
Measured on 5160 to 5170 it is 26.74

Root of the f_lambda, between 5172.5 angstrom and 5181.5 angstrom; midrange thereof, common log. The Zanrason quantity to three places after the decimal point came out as 0.685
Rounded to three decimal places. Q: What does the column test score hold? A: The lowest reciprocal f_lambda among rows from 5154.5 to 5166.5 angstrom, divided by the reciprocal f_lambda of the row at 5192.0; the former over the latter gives 0.993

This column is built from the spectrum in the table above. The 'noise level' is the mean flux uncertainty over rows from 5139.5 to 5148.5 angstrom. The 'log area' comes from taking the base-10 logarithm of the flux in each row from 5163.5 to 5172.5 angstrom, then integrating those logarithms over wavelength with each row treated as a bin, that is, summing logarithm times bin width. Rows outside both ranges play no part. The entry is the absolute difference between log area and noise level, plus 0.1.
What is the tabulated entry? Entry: 11.5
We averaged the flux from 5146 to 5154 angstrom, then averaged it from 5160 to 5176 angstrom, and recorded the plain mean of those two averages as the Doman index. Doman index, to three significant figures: 25.3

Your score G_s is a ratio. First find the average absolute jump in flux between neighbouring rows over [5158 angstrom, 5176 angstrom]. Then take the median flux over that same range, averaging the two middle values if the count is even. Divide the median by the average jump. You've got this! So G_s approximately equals 18.7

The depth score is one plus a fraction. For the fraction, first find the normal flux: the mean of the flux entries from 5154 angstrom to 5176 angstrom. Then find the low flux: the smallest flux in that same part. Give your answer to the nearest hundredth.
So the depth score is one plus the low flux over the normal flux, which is 1.88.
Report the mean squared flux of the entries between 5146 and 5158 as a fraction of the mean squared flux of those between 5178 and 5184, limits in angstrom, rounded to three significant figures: 1.21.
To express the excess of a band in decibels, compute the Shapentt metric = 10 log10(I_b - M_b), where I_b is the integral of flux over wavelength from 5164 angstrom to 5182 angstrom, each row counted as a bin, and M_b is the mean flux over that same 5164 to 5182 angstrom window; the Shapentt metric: 26.02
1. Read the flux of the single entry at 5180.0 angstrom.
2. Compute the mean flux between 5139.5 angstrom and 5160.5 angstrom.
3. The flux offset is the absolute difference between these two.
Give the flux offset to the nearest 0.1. 2.4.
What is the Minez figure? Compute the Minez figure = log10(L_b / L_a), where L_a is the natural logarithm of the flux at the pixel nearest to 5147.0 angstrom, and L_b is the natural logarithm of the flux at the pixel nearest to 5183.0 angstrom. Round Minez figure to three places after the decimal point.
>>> -0.013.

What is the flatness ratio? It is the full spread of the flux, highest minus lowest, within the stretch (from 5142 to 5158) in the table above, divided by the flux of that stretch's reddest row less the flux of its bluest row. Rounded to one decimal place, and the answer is -5.1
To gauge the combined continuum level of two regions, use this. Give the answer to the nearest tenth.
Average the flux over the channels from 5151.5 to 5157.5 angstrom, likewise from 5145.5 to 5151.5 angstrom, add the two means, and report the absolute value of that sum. 53.7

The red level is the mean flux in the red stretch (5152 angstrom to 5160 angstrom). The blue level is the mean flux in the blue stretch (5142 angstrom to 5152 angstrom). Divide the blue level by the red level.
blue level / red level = 0.99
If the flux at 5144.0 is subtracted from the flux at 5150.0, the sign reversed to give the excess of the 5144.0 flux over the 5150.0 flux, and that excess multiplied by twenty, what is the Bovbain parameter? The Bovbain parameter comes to 39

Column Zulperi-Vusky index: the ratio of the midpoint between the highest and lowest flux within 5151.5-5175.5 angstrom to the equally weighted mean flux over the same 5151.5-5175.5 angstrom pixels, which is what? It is 0.98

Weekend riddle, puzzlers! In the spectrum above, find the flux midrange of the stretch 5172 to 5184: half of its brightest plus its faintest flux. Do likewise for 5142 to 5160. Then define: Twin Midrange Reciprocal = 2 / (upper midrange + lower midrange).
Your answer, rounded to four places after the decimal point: 0.0399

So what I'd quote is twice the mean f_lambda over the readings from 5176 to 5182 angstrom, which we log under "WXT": 48.8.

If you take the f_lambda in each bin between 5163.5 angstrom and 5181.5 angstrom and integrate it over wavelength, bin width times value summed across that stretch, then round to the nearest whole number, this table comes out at 424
